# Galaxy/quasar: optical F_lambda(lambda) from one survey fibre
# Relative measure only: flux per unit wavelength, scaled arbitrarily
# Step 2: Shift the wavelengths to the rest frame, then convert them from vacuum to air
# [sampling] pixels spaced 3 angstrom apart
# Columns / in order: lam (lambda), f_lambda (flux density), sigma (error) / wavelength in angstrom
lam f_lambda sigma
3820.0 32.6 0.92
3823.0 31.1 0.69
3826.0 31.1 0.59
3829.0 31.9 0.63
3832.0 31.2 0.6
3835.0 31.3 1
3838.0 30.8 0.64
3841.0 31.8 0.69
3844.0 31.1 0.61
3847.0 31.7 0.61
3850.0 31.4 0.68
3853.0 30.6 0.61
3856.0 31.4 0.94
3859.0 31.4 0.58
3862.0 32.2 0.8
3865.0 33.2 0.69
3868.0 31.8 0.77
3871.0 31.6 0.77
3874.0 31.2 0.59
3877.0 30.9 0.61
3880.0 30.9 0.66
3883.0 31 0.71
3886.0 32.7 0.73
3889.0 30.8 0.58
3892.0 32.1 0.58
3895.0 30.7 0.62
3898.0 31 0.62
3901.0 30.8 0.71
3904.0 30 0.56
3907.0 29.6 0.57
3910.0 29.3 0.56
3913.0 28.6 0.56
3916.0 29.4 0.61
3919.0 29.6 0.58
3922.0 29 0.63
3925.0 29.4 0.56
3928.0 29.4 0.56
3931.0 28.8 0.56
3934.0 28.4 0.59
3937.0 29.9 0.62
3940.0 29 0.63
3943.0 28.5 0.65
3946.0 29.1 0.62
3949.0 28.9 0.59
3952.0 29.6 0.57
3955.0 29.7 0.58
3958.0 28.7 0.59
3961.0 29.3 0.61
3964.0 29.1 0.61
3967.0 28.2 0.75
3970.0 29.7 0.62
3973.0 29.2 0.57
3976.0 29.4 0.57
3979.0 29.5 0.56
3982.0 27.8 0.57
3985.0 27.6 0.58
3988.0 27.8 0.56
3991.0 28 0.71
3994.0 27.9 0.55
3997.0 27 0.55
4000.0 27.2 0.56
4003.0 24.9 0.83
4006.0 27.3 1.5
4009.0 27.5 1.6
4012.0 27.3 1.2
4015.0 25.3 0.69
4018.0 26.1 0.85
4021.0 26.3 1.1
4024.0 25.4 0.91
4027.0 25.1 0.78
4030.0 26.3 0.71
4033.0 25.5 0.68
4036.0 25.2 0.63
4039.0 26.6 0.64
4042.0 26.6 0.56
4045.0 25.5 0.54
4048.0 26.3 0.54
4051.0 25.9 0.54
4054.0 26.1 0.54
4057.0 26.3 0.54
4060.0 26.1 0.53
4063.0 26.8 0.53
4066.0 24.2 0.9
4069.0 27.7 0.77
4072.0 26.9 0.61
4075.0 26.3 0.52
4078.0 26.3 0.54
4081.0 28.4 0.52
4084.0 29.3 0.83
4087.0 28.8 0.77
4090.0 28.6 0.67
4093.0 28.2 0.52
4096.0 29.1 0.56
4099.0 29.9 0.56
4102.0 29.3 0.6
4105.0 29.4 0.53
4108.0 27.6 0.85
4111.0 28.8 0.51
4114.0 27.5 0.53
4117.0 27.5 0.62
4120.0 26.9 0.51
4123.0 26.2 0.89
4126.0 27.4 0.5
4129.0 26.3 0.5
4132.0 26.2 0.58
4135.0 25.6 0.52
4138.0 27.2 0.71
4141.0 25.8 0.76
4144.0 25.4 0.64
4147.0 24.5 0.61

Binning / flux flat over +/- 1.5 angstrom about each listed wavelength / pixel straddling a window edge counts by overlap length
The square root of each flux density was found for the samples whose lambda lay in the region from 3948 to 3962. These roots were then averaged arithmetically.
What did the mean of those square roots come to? 5.4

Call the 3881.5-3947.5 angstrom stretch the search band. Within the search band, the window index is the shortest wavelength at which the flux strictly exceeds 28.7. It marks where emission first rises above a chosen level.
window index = 3883.0 angstrom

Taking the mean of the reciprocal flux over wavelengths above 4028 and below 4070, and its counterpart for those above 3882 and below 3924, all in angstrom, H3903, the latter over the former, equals 0.86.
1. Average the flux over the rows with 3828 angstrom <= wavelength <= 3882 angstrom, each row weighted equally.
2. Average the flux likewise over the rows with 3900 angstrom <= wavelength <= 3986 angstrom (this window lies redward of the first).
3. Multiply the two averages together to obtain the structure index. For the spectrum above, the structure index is 917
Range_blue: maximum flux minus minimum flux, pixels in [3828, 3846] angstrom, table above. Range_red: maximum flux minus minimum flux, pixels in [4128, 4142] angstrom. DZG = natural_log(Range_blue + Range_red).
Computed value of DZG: 0.99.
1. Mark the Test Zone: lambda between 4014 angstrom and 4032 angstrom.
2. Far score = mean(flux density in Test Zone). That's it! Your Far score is 25.8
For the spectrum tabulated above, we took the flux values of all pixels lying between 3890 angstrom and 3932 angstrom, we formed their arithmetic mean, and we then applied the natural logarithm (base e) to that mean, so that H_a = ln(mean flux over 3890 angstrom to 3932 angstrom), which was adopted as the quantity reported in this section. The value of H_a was 3.40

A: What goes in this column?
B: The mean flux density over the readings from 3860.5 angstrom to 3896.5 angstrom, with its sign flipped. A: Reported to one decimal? -31.6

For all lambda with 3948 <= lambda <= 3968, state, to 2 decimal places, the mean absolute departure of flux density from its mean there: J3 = 0.40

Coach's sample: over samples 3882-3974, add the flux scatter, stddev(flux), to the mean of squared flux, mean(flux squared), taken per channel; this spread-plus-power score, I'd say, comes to 882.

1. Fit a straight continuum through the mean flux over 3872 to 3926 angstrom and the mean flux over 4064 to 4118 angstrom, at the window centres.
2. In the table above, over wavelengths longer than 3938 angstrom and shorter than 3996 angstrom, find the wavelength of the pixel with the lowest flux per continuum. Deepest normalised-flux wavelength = 3985.0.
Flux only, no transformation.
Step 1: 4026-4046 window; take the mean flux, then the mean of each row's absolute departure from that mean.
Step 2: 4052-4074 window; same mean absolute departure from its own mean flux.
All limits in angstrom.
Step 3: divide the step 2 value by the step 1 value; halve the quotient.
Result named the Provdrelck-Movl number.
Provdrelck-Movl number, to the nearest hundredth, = 0.62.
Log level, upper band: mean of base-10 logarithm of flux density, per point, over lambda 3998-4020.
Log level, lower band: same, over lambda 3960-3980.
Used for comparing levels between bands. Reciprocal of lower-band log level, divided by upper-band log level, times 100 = 48.0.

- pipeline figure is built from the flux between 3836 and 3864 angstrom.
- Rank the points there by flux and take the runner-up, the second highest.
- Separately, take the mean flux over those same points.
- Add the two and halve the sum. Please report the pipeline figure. 31.6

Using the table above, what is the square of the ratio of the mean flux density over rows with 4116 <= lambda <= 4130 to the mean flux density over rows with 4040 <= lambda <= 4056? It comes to 1.06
